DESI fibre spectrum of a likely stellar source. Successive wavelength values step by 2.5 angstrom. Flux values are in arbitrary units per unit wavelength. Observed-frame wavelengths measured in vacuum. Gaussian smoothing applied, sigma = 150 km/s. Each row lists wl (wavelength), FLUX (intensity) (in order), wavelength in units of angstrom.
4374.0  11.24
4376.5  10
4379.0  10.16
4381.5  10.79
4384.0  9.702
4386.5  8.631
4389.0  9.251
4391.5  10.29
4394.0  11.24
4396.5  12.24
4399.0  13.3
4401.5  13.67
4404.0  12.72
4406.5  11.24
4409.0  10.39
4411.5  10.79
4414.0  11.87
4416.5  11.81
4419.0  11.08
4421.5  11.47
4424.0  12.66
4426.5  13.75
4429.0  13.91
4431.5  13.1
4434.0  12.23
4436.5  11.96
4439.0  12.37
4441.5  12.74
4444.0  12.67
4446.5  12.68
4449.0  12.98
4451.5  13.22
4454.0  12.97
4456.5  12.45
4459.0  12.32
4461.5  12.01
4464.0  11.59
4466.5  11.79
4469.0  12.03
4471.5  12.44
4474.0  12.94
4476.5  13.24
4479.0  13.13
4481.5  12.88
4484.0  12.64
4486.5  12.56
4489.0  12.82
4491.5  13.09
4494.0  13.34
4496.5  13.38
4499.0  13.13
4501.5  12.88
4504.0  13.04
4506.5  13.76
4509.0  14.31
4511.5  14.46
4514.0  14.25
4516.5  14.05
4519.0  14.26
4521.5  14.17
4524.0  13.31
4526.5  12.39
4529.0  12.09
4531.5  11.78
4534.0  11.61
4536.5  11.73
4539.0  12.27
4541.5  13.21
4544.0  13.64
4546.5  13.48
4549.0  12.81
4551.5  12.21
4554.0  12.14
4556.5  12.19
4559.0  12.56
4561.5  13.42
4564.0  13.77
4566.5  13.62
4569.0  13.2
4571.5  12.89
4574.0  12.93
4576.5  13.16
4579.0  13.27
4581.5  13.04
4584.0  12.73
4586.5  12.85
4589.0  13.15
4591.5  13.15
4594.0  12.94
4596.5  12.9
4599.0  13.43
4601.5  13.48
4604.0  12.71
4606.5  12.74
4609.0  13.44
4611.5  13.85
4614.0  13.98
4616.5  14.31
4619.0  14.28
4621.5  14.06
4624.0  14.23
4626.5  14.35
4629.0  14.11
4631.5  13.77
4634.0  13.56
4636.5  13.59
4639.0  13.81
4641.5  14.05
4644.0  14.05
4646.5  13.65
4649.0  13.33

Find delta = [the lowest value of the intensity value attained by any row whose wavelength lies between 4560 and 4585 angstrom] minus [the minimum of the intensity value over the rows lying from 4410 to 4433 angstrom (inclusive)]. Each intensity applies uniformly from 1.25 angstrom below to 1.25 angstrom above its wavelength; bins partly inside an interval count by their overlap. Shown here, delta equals 1.9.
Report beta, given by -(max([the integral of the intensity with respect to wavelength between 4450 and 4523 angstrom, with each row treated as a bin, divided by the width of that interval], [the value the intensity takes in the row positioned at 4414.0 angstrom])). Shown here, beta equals -13.1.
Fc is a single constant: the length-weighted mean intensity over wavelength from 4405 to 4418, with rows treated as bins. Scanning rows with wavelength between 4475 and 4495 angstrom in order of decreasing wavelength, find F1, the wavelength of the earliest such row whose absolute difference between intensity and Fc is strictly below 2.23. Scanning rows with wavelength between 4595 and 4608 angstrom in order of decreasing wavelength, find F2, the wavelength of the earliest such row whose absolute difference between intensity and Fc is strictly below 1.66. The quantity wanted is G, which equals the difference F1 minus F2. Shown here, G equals -112.5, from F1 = 4494.0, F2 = 4606.5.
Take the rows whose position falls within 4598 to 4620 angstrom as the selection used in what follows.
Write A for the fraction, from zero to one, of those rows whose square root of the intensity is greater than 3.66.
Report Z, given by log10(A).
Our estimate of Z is -0.11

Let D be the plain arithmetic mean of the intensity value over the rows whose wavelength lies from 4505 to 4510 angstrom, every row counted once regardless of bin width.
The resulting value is 14.0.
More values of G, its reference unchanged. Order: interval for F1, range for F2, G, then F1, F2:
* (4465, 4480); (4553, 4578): -92.5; 4479.0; 4571.5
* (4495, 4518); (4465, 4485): 20.0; 4504.0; 4484.0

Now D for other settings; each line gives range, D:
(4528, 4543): 12.1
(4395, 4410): 12.3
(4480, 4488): 12.7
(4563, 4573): 13.4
